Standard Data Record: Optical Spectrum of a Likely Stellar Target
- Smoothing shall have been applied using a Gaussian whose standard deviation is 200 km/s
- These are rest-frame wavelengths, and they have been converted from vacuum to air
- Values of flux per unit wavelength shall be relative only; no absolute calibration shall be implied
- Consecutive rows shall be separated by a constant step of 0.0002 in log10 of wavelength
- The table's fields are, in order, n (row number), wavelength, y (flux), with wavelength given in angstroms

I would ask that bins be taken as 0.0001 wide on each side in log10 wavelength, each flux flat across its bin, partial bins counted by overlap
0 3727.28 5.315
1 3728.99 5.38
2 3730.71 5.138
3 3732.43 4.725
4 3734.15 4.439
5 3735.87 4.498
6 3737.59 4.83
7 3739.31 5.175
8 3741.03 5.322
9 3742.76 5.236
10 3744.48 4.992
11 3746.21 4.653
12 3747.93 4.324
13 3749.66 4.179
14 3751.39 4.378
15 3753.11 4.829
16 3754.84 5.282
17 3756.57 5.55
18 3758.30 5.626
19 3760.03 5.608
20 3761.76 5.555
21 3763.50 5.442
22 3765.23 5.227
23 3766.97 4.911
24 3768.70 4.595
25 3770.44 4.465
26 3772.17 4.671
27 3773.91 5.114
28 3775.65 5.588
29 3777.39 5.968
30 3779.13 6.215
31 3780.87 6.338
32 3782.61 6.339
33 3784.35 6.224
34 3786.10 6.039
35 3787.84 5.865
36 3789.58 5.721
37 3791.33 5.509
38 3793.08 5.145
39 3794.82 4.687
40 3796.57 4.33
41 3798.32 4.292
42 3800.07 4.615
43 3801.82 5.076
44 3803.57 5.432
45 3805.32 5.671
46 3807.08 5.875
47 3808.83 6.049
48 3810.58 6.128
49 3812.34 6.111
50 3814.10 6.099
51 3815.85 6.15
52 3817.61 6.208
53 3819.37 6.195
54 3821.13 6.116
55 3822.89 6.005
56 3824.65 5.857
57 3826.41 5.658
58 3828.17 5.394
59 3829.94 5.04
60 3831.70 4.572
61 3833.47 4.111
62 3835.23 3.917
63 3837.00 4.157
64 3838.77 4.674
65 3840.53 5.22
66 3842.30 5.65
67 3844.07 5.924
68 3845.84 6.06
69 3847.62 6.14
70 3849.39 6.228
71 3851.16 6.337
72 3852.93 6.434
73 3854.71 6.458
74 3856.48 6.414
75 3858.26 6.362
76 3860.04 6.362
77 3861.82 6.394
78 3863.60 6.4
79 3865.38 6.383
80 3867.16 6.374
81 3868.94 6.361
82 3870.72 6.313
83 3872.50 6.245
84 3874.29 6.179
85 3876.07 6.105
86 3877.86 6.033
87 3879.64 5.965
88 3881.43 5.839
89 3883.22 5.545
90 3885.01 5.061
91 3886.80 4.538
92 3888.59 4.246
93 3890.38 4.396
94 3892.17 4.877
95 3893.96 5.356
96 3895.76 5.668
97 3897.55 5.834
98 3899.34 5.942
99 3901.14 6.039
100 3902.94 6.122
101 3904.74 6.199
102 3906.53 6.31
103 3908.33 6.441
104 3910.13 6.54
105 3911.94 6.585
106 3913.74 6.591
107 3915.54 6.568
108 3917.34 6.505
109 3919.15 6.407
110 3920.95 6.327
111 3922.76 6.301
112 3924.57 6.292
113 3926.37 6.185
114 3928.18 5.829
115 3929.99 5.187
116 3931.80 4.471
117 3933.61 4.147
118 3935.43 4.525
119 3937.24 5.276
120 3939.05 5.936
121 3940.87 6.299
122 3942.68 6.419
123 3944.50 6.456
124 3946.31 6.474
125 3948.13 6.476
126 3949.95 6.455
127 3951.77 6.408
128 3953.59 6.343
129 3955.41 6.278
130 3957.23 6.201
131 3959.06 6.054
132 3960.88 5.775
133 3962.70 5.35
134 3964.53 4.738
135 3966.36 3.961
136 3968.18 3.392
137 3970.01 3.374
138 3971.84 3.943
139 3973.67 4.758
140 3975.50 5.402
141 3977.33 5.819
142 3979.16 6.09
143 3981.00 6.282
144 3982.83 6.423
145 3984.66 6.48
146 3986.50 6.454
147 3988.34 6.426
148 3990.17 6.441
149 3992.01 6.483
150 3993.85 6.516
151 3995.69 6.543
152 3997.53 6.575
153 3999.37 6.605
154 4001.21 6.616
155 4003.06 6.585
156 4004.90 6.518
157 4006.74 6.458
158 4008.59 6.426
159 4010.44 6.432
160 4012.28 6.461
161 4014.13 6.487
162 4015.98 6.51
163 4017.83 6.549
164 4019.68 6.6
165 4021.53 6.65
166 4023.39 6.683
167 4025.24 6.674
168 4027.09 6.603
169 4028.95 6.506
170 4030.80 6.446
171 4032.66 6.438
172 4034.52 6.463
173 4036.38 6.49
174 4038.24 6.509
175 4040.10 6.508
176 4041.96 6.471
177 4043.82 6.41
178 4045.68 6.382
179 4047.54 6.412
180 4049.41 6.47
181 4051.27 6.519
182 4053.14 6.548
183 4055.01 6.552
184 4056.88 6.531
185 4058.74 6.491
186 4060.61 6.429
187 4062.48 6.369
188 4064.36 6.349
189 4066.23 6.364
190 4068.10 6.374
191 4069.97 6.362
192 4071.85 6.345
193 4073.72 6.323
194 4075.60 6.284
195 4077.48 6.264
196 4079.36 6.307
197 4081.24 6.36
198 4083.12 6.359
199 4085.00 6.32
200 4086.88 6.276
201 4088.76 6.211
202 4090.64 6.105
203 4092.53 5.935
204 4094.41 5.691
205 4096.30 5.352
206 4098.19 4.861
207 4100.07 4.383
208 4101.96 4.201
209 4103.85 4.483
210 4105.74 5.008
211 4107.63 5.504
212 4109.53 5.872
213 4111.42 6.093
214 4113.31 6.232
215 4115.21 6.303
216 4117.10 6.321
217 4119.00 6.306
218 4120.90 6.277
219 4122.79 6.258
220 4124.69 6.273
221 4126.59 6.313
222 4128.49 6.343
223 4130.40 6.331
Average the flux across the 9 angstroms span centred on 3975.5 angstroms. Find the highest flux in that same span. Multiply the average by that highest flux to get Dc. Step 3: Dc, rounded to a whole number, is 32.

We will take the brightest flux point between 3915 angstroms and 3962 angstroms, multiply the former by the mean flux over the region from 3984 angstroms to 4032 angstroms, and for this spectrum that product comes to 42.9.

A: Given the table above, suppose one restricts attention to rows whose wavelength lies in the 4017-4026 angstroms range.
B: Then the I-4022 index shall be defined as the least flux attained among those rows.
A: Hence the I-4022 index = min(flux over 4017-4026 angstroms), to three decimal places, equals 6.549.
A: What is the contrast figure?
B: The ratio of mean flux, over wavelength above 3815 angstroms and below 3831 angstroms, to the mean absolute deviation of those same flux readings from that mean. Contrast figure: 18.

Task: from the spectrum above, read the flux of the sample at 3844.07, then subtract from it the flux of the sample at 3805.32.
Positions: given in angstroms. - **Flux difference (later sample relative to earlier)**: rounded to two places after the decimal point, 0.25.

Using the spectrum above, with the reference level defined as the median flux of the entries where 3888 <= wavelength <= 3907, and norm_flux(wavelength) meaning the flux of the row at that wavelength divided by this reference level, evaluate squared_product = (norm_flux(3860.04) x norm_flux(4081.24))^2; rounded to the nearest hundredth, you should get 1.41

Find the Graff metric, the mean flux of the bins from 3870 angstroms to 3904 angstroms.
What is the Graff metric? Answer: 5.6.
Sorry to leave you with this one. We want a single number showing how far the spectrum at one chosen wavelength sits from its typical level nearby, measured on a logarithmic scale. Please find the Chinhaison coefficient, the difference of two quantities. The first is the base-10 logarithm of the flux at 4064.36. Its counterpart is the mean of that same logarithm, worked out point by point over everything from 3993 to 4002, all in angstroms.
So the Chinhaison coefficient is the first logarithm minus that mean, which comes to -0.015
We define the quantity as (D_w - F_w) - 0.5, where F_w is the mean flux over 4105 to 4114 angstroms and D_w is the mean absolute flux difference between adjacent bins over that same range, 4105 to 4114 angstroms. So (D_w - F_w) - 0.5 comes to -5.9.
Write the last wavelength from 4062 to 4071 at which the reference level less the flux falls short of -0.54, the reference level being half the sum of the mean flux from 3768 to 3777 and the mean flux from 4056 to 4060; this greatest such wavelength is 4069.97 angstroms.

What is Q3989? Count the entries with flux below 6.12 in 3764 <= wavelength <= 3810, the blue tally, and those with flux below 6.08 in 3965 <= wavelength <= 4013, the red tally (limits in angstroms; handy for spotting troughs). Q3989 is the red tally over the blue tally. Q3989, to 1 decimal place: 0.3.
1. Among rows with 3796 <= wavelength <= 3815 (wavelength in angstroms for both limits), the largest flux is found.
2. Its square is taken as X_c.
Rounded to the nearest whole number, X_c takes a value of 38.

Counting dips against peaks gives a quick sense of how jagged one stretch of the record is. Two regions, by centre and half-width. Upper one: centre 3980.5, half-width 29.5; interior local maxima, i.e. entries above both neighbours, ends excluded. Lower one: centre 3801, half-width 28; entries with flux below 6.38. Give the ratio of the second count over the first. 16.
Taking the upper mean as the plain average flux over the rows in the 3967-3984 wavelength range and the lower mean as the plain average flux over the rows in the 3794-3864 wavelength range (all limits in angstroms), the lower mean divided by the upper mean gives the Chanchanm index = 1.11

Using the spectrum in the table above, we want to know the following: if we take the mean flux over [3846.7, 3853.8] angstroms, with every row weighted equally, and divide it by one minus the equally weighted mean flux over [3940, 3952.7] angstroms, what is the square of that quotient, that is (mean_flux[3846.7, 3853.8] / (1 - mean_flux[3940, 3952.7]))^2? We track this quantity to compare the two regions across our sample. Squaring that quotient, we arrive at 1.3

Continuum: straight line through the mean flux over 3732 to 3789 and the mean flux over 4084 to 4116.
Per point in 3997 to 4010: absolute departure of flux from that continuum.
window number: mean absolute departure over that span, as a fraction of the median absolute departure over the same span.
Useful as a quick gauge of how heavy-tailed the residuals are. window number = 0.96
